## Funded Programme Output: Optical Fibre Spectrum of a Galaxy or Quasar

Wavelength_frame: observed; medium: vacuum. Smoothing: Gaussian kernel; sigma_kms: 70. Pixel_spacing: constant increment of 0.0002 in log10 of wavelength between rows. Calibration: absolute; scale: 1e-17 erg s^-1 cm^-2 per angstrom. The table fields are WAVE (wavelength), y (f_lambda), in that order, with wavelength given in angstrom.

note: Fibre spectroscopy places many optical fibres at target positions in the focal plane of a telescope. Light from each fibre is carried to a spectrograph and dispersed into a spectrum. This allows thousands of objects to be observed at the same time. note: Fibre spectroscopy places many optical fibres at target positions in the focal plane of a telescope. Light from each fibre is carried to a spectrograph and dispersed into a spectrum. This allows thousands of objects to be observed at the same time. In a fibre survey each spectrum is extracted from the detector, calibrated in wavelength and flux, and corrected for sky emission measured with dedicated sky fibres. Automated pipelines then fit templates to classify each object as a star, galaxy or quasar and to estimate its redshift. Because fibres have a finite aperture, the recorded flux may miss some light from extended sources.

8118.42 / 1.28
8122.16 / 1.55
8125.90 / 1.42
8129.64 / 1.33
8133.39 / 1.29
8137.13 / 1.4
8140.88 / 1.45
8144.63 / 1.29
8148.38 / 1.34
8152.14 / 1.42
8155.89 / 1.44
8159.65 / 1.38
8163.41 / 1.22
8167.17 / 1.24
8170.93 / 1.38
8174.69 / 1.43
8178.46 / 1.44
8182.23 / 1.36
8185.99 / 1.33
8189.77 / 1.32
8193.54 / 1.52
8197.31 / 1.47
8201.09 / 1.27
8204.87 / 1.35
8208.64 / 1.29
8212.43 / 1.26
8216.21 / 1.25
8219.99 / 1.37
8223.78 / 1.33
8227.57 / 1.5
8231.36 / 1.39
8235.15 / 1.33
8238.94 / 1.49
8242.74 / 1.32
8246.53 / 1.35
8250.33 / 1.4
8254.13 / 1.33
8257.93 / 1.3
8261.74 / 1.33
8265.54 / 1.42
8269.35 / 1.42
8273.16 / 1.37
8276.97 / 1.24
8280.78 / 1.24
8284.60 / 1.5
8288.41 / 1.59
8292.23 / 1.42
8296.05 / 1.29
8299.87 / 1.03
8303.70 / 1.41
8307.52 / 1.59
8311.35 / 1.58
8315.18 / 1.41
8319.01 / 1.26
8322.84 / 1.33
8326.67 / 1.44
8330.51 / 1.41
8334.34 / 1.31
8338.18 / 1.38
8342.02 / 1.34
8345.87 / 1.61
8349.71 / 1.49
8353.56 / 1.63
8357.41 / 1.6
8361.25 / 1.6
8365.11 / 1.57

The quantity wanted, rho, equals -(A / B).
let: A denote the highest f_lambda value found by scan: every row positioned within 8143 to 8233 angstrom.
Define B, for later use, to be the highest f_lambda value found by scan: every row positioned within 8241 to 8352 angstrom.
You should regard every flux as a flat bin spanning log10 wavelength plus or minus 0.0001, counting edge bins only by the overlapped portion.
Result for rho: -0.94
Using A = 1.52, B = 1.61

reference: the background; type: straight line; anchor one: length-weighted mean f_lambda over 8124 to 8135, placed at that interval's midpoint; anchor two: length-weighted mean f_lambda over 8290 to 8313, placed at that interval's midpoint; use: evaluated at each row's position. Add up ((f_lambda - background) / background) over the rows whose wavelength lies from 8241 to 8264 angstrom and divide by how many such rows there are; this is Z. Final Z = -0.027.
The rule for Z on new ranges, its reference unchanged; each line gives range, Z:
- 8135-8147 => 0.021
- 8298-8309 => -0.032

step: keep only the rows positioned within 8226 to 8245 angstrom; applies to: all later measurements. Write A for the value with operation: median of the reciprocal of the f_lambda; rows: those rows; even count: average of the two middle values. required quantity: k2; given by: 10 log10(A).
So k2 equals -1.4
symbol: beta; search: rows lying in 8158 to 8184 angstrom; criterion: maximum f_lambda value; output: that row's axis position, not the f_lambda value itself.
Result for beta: 8178.46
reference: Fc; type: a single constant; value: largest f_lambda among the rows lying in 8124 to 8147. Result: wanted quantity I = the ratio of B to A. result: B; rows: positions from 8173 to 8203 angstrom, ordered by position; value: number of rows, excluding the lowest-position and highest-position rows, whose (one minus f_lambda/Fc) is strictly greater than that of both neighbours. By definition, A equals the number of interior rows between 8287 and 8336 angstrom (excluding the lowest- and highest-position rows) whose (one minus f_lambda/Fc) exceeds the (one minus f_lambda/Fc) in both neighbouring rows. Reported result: 0.5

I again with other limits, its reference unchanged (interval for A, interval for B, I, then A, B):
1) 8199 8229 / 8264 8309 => 0.5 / 2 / 1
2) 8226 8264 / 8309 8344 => 0.7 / 3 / 2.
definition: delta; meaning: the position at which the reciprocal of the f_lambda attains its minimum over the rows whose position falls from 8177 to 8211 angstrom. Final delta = 8193.54 angstrom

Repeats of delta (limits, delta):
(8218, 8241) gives 8227.57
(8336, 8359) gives 8353.56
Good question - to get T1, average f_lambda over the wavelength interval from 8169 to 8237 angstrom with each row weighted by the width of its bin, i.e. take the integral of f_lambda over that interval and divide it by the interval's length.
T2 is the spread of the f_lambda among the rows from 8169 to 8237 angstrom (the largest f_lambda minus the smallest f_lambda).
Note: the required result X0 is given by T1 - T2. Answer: 1.10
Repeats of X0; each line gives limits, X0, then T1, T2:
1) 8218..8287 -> 1.11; 1.370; 0.26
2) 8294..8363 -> 0.83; 1.428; 0.60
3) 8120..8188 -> 1.04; 1.372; 0.33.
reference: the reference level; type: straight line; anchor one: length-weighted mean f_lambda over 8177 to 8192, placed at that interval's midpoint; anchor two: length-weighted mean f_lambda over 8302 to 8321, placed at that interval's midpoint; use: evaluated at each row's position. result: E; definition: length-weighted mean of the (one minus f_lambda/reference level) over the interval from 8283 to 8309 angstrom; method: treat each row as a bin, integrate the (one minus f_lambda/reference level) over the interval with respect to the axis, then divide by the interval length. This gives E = 0.03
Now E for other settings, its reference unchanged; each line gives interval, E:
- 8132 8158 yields -0.03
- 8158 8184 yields 0.00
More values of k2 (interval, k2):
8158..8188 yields -1.4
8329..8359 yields -1.6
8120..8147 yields -1.5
